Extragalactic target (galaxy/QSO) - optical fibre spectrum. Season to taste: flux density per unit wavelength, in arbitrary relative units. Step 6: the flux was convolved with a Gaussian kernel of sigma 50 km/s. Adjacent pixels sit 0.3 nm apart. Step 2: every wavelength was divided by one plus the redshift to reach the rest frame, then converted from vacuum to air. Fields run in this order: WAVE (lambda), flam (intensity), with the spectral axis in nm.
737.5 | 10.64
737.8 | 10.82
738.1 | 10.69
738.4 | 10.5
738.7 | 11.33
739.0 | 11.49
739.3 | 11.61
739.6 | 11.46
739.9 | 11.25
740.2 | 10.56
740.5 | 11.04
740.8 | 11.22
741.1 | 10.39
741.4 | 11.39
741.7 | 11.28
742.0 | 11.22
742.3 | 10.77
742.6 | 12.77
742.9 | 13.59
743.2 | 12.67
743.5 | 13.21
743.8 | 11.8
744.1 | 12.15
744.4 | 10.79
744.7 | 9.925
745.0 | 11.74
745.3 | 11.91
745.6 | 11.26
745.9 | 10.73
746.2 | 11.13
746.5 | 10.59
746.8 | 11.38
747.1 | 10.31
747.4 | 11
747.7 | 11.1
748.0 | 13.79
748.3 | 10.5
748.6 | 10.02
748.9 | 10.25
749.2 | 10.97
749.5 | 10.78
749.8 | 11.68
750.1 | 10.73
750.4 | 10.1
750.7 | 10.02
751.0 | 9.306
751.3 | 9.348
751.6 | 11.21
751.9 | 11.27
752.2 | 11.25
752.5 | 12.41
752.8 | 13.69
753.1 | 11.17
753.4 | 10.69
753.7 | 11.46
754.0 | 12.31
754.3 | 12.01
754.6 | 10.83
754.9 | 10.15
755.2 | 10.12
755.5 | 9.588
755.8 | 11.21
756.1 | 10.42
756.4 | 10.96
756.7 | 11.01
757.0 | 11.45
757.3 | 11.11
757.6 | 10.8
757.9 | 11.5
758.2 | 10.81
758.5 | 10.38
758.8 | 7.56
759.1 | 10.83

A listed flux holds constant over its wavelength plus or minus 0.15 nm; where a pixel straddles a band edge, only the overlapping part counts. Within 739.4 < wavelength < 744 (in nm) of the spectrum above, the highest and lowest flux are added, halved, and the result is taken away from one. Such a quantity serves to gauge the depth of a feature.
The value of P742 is -11.0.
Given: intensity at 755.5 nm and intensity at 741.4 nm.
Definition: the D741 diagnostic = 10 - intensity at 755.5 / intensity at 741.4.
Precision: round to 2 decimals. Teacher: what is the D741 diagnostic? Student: 9.16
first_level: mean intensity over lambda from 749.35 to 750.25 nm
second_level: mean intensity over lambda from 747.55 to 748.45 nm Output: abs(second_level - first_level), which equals 0.7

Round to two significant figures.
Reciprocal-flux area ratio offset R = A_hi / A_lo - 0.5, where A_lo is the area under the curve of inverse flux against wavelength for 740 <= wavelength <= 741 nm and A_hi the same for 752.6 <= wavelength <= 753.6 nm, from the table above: 0.43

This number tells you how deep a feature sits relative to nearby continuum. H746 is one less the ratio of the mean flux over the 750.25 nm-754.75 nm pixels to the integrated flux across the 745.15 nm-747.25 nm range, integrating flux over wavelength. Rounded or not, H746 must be 0.52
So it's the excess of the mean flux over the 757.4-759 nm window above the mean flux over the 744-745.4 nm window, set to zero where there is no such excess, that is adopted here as 0.0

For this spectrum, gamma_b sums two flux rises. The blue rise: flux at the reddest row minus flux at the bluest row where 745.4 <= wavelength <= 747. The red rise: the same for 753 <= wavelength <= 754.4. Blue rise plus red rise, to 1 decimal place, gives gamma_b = 1.0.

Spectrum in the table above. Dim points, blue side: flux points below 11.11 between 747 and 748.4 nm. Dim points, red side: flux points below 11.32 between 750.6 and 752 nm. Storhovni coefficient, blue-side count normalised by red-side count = 0.80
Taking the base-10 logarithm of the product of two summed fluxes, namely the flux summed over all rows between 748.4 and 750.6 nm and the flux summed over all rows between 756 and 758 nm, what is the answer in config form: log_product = 3.760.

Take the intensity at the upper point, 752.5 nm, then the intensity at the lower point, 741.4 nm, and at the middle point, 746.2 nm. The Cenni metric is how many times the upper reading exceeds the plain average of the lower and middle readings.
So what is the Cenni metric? 1.10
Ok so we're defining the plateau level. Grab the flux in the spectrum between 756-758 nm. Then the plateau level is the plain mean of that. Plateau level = 11.04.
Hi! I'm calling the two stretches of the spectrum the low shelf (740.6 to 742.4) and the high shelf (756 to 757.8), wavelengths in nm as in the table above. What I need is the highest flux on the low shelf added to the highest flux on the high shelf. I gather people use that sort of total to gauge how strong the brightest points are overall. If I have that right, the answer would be 22.8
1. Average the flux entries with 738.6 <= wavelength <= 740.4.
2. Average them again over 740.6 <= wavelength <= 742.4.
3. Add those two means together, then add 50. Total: 72.3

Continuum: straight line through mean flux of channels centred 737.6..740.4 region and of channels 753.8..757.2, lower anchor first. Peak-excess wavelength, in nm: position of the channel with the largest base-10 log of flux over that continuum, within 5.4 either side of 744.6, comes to 748.0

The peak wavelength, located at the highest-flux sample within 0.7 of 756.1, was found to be 755.8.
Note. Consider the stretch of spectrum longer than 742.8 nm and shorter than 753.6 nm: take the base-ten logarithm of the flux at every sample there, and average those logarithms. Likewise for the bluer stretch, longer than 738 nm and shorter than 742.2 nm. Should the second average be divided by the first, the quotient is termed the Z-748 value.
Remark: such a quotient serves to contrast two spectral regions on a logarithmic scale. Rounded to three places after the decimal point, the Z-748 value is 0.997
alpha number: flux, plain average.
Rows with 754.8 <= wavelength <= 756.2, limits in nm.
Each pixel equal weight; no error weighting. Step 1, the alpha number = 10.3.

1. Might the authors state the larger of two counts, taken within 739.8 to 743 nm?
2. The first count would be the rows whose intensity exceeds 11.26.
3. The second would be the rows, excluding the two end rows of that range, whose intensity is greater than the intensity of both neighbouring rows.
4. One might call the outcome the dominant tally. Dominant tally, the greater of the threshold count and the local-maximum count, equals 4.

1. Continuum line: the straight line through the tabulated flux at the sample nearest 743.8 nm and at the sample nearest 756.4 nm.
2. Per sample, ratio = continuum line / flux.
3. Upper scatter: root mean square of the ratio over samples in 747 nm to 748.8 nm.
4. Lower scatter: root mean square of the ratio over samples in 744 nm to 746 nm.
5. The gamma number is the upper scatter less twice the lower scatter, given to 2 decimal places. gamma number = -1.05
